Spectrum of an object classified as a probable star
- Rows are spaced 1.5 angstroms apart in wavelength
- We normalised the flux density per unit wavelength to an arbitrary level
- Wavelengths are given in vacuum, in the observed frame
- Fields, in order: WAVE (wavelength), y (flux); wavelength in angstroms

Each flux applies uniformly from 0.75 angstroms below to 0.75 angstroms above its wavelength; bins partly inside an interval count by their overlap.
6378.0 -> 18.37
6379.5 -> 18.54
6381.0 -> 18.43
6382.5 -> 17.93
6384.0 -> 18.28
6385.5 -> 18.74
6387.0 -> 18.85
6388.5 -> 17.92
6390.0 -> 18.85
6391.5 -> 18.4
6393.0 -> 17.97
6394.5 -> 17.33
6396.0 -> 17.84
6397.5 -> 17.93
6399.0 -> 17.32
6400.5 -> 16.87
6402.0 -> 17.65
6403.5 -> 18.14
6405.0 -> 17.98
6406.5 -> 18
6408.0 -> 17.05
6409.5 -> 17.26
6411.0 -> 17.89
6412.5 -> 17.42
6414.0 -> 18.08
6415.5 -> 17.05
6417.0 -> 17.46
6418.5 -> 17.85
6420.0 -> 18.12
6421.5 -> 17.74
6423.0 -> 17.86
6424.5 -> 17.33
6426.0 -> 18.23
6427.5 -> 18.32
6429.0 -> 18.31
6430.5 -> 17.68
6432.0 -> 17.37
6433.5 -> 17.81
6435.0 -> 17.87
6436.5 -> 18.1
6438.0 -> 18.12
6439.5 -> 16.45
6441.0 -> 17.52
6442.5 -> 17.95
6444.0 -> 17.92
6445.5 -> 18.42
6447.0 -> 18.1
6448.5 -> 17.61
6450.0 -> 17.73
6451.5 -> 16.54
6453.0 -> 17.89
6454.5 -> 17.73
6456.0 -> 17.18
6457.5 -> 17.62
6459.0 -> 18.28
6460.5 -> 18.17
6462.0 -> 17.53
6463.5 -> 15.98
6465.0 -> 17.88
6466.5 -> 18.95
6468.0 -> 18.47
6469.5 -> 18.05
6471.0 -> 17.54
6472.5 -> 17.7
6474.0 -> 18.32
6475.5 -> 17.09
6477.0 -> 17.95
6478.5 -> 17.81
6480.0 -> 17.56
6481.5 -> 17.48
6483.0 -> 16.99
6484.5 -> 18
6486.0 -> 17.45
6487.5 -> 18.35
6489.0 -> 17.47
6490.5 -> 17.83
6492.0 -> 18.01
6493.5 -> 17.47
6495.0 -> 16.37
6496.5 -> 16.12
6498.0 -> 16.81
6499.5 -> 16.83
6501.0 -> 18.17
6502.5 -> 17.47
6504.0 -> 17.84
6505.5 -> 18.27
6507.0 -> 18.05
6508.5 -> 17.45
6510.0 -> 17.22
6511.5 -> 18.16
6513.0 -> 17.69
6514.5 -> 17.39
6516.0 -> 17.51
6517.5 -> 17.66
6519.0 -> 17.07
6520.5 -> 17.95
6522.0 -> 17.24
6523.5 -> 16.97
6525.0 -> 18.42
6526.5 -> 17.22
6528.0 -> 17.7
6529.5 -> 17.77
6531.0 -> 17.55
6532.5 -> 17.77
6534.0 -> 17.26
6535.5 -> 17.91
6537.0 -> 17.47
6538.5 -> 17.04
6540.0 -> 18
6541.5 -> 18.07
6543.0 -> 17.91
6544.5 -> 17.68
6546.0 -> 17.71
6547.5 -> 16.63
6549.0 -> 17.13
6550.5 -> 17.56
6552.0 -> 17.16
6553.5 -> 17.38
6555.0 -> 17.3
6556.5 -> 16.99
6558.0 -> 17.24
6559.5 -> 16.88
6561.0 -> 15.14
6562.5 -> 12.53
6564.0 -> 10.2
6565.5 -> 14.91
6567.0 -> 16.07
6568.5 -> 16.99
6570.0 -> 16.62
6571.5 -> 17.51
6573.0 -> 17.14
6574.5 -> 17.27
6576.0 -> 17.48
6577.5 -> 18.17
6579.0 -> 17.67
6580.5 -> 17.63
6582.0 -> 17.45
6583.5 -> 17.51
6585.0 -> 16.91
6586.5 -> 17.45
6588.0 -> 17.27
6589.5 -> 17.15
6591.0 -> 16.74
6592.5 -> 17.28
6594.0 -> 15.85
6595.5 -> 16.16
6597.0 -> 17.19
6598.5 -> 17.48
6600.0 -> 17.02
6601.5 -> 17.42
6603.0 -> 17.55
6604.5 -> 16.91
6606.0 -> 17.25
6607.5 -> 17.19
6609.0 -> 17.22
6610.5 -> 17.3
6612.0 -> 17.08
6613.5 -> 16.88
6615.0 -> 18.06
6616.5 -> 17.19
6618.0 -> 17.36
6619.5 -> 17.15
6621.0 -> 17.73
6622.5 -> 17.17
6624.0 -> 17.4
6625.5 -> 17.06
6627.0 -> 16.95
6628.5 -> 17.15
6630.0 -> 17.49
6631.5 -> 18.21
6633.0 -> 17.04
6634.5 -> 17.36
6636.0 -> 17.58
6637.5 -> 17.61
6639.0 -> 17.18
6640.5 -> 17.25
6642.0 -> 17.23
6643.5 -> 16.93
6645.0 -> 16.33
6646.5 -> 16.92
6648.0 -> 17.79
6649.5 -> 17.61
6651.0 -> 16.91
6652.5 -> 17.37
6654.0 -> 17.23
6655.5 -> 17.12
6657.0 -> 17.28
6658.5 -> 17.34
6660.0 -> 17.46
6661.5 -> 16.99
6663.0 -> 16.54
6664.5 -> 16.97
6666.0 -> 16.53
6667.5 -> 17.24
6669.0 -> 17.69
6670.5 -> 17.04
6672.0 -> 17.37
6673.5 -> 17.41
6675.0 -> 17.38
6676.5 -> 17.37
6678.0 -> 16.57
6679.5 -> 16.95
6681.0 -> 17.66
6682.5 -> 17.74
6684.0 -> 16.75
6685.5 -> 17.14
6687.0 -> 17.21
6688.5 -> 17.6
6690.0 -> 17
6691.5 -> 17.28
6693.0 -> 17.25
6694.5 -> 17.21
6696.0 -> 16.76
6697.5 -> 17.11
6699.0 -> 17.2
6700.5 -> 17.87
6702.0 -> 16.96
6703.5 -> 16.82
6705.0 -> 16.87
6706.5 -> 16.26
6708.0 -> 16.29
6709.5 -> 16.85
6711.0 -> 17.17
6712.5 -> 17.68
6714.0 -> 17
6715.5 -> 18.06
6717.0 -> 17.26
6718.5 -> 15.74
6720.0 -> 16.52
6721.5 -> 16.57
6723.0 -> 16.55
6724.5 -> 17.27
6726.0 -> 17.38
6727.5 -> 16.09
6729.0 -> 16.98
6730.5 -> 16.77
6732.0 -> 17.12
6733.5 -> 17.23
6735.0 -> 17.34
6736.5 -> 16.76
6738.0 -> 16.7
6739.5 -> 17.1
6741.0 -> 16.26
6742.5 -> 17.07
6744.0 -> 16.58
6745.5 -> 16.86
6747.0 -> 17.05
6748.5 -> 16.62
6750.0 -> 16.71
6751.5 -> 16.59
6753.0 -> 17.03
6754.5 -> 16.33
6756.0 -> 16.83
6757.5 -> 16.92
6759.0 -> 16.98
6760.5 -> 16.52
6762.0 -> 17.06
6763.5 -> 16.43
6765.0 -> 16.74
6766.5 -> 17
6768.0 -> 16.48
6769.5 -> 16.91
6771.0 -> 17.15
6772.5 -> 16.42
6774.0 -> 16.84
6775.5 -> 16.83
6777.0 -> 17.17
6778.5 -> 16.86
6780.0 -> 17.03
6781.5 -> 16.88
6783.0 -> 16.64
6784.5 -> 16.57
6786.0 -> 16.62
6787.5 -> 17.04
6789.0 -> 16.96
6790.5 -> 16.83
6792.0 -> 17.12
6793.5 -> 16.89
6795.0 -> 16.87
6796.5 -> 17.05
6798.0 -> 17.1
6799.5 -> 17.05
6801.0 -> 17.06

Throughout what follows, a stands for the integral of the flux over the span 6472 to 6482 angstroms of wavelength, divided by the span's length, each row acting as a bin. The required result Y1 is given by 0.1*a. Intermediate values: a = 17.7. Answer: 1.77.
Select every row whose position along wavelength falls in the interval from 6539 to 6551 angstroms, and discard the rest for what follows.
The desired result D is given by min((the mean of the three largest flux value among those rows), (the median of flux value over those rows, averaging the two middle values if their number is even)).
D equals 17.7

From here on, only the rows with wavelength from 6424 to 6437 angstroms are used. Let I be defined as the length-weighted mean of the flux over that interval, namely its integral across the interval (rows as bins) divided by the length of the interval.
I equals 17.9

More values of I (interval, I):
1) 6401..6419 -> 17.6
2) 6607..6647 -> 17.3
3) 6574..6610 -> 17.2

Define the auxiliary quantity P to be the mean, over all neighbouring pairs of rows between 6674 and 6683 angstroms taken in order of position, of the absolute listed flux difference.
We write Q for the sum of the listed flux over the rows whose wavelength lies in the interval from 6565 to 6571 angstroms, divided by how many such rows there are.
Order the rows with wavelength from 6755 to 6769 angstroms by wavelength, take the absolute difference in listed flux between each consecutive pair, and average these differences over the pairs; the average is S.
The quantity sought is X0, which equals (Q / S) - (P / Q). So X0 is 45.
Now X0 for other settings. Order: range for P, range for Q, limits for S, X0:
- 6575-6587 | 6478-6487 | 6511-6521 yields 42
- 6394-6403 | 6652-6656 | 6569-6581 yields 43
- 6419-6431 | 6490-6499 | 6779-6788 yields 92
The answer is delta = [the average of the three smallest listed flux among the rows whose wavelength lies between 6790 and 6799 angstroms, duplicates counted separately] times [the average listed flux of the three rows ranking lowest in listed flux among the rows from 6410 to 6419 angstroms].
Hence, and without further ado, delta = 292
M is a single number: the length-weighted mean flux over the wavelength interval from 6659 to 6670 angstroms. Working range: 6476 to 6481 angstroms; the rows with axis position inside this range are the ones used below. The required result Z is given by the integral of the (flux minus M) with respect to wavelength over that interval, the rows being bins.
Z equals 3.3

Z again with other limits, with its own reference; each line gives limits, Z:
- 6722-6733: -2.0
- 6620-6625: 1.7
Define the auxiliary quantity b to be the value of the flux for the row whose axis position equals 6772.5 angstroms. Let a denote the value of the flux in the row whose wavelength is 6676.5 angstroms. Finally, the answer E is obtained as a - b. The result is 0.95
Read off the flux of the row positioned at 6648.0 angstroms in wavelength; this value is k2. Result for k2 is 17.79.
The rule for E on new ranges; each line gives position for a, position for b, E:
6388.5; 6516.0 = 0.41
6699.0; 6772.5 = 0.78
